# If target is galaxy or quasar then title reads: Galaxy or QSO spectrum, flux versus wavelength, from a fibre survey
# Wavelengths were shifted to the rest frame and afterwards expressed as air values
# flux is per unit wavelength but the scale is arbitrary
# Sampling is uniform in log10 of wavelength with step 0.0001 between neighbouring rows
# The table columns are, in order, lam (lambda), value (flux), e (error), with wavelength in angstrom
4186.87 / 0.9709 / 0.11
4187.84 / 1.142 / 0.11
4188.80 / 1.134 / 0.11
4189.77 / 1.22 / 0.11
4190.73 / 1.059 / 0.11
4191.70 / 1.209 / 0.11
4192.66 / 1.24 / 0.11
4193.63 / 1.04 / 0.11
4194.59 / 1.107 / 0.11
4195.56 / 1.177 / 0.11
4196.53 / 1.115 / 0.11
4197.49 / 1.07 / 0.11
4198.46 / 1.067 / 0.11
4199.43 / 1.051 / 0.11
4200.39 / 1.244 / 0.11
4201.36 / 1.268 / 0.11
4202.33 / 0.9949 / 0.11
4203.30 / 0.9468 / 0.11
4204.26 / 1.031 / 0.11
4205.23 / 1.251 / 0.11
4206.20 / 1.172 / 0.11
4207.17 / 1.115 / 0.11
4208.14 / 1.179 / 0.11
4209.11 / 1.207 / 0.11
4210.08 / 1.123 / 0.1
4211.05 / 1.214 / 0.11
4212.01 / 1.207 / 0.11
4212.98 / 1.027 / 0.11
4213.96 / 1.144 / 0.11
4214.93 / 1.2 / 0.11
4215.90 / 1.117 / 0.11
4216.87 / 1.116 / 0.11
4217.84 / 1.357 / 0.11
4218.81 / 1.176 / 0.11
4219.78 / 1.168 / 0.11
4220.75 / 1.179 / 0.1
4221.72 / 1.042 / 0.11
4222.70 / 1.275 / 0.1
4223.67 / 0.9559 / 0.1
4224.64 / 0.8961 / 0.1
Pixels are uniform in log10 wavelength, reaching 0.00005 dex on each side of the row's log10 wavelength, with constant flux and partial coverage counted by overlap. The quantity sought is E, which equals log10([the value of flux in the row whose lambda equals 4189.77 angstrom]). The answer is 0.086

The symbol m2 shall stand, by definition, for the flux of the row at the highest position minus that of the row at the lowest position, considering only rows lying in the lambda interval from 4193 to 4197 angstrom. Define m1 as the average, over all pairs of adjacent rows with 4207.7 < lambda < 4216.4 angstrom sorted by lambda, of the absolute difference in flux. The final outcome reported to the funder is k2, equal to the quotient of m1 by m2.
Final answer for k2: 1.1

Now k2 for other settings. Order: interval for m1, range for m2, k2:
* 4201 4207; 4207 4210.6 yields 17.6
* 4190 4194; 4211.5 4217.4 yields -1.4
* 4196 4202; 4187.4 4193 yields 0.6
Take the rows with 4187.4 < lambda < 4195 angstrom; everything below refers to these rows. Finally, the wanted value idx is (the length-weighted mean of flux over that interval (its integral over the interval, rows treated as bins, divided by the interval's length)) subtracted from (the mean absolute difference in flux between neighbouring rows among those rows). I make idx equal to -1.04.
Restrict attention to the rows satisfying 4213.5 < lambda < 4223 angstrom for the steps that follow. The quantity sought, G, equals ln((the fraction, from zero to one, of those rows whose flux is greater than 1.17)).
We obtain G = -0.7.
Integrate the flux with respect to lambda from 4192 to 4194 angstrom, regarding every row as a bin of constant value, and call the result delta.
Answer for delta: 2.30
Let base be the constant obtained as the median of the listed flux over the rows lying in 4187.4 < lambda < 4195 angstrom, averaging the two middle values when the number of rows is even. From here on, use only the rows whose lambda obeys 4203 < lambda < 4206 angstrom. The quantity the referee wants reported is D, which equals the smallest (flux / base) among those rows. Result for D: 0.83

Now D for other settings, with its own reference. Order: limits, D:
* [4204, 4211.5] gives 0.91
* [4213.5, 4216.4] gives 0.98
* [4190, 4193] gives 0.93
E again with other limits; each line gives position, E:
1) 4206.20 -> 0.069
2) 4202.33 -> -0.002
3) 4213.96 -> 0.058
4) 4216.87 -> 0.048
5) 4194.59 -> 0.044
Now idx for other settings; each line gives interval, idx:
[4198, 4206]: -0.99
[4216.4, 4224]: -1.00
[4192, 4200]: -1.05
